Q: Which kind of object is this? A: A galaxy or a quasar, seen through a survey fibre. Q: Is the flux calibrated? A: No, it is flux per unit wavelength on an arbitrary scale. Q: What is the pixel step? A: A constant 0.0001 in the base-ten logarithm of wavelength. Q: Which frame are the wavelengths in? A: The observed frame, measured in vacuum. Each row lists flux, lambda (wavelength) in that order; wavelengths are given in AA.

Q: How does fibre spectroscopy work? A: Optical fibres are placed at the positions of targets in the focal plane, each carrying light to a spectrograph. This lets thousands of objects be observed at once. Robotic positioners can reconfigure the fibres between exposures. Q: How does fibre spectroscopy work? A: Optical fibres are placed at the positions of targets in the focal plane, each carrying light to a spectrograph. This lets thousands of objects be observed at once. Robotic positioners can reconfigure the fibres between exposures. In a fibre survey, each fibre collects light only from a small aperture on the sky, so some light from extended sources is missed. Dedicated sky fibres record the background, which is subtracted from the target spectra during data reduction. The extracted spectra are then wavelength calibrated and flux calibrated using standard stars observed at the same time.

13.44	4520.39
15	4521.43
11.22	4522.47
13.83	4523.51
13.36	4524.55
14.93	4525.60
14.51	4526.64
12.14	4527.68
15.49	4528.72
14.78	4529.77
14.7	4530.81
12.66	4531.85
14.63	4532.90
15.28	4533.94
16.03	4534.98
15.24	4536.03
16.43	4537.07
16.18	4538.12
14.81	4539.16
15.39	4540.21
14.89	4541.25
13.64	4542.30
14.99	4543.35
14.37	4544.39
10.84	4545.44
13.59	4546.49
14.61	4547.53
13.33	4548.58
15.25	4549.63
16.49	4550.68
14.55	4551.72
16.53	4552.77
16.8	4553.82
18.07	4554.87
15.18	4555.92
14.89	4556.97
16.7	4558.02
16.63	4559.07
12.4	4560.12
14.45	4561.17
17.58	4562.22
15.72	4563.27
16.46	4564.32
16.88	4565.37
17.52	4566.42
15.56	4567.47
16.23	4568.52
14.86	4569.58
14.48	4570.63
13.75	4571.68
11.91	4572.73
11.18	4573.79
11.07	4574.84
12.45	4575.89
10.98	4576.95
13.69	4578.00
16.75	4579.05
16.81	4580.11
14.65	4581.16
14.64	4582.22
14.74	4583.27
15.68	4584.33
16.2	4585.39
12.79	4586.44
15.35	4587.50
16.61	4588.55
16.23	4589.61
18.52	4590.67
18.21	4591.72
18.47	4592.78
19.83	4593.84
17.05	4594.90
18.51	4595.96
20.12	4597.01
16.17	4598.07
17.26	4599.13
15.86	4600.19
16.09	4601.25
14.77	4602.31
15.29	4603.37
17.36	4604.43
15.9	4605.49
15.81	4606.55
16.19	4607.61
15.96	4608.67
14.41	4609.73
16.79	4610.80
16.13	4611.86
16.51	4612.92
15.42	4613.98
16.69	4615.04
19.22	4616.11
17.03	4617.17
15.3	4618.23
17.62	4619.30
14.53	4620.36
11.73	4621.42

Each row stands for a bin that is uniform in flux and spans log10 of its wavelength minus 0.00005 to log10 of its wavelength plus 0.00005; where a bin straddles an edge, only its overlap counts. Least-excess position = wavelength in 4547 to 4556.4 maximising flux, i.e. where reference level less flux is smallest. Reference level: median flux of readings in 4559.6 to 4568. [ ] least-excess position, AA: 4554.87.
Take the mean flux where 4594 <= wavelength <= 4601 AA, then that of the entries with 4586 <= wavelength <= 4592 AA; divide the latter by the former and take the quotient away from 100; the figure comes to 99.1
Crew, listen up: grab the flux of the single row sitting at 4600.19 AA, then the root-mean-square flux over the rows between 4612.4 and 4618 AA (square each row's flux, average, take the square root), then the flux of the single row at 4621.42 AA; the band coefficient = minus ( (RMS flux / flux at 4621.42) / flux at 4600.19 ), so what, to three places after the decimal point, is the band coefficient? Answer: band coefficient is -0.091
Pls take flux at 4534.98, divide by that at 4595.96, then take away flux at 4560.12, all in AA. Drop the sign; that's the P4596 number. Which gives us 12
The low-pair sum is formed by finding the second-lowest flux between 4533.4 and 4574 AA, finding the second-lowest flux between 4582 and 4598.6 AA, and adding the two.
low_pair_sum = 25.8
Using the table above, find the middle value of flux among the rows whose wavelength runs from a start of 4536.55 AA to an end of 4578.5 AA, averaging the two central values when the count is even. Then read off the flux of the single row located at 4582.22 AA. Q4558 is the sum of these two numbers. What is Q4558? 29.5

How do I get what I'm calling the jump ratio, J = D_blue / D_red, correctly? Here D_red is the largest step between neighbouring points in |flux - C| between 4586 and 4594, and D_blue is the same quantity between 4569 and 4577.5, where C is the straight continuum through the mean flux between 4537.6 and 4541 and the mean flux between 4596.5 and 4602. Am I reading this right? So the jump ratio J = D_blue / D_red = 0.74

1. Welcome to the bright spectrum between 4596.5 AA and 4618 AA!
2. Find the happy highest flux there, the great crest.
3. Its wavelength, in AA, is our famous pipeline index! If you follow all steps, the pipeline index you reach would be 4597.01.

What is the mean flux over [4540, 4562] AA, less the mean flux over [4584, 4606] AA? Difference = -1.8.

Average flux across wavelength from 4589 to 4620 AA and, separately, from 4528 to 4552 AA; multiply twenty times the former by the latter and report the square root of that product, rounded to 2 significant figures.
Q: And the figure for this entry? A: 70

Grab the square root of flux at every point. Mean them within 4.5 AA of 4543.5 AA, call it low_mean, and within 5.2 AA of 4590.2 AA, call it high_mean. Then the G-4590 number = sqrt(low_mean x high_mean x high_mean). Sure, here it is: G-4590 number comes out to 7.96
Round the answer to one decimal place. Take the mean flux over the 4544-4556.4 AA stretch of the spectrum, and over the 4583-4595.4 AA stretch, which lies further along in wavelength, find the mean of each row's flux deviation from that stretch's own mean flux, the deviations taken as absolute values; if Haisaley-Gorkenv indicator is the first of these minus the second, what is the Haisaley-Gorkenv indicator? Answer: 13.5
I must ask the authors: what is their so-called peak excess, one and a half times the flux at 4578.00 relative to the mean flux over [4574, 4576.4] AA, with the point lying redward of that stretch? 1.75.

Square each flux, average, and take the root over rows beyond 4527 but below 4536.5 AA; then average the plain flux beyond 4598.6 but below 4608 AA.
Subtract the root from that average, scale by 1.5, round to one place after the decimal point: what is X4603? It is 2.2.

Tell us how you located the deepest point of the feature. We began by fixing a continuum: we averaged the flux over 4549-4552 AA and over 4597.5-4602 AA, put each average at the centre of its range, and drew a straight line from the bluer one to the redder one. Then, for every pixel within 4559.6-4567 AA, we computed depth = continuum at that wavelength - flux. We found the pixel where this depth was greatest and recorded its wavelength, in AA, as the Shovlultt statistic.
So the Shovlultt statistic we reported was 4560.12 AA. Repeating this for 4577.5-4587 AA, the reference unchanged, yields 4586.44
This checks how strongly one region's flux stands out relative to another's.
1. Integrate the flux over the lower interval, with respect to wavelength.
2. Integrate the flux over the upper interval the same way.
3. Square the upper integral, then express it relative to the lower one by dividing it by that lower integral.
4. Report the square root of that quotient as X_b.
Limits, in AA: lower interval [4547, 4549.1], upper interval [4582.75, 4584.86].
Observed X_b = 5.9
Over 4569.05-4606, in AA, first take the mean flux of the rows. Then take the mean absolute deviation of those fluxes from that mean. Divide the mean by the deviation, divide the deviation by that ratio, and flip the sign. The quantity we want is -0.22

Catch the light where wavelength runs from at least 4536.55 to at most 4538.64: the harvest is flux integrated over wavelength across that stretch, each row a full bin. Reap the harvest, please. 34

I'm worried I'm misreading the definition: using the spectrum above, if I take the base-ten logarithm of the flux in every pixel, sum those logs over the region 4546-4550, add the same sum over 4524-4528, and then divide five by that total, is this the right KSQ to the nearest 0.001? 0.546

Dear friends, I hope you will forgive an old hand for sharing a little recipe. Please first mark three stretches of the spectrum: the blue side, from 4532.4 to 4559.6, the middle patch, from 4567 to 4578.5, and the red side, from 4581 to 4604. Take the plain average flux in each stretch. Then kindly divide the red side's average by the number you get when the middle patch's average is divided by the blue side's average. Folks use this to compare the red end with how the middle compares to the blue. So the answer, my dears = 18.9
